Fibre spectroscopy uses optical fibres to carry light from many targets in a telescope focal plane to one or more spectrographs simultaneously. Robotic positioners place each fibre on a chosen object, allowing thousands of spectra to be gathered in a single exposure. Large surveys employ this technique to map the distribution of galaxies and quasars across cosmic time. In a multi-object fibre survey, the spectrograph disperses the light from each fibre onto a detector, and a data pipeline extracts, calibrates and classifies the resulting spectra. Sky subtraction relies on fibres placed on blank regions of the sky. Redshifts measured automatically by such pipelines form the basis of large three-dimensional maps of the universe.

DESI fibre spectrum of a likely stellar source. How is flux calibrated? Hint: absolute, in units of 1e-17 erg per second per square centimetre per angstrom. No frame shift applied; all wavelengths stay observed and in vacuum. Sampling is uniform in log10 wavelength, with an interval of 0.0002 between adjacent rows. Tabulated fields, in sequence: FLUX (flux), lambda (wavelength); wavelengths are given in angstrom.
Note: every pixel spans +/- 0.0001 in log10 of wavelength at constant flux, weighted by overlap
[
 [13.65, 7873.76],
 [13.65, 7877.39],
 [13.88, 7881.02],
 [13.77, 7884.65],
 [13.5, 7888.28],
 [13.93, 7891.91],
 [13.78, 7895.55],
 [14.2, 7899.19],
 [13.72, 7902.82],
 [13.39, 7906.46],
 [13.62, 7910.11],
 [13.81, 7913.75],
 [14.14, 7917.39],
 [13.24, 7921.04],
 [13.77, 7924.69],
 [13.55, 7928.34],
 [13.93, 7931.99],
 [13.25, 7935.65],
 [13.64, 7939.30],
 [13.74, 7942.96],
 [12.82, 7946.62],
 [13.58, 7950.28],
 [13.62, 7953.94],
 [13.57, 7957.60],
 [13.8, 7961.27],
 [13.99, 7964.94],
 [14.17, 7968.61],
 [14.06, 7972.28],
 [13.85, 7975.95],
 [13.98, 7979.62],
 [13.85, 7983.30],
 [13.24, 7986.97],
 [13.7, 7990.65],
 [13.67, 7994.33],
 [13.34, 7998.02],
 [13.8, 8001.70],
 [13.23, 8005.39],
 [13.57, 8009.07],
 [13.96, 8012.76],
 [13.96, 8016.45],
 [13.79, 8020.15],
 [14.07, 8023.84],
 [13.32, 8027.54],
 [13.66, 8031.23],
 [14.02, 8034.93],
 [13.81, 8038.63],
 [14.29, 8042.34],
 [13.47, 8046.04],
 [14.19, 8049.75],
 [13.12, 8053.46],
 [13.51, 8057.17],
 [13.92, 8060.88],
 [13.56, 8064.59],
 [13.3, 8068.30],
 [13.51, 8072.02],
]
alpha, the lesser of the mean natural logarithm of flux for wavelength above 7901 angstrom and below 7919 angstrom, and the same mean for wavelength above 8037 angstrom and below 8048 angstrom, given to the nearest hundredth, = 2.62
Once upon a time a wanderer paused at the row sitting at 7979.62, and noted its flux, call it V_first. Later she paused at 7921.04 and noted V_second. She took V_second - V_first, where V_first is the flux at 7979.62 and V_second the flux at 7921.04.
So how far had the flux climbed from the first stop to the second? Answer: -0.74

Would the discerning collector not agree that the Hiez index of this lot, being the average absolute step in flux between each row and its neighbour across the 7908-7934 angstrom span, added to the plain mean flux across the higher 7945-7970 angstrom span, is 14.07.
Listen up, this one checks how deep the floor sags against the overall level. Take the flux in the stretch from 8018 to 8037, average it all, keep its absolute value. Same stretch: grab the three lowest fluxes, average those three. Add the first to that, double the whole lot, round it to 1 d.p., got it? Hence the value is 54.7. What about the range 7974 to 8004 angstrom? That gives 54.2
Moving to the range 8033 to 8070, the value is 54.0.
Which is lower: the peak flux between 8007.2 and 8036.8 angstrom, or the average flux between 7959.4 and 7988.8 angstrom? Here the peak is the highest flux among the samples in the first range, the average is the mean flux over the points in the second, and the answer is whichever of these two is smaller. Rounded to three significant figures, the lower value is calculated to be 13.9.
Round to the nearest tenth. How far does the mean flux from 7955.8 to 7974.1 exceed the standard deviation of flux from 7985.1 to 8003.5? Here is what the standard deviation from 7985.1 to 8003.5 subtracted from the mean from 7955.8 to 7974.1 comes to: 13.7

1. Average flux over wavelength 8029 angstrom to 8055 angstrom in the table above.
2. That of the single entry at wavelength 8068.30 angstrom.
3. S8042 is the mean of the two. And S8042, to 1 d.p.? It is 13.5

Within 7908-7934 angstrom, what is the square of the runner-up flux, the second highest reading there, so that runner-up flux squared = 194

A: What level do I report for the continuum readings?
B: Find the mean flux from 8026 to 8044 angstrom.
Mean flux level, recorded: 13.82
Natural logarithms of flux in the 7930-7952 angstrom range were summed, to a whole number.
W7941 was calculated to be 16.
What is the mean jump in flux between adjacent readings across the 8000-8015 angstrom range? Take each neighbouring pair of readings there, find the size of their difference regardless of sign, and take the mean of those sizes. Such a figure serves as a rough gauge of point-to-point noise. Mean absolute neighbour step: 0.43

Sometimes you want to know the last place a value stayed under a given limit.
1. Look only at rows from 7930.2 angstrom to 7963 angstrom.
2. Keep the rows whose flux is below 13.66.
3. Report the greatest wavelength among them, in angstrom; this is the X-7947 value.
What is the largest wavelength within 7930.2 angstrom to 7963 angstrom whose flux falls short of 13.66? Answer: 7957.60 angstrom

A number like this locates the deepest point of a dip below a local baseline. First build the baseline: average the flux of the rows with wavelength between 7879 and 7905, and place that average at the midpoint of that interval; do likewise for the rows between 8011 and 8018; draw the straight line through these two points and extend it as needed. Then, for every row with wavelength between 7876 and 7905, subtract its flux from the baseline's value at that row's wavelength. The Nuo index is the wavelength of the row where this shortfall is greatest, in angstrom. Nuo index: 7888.28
